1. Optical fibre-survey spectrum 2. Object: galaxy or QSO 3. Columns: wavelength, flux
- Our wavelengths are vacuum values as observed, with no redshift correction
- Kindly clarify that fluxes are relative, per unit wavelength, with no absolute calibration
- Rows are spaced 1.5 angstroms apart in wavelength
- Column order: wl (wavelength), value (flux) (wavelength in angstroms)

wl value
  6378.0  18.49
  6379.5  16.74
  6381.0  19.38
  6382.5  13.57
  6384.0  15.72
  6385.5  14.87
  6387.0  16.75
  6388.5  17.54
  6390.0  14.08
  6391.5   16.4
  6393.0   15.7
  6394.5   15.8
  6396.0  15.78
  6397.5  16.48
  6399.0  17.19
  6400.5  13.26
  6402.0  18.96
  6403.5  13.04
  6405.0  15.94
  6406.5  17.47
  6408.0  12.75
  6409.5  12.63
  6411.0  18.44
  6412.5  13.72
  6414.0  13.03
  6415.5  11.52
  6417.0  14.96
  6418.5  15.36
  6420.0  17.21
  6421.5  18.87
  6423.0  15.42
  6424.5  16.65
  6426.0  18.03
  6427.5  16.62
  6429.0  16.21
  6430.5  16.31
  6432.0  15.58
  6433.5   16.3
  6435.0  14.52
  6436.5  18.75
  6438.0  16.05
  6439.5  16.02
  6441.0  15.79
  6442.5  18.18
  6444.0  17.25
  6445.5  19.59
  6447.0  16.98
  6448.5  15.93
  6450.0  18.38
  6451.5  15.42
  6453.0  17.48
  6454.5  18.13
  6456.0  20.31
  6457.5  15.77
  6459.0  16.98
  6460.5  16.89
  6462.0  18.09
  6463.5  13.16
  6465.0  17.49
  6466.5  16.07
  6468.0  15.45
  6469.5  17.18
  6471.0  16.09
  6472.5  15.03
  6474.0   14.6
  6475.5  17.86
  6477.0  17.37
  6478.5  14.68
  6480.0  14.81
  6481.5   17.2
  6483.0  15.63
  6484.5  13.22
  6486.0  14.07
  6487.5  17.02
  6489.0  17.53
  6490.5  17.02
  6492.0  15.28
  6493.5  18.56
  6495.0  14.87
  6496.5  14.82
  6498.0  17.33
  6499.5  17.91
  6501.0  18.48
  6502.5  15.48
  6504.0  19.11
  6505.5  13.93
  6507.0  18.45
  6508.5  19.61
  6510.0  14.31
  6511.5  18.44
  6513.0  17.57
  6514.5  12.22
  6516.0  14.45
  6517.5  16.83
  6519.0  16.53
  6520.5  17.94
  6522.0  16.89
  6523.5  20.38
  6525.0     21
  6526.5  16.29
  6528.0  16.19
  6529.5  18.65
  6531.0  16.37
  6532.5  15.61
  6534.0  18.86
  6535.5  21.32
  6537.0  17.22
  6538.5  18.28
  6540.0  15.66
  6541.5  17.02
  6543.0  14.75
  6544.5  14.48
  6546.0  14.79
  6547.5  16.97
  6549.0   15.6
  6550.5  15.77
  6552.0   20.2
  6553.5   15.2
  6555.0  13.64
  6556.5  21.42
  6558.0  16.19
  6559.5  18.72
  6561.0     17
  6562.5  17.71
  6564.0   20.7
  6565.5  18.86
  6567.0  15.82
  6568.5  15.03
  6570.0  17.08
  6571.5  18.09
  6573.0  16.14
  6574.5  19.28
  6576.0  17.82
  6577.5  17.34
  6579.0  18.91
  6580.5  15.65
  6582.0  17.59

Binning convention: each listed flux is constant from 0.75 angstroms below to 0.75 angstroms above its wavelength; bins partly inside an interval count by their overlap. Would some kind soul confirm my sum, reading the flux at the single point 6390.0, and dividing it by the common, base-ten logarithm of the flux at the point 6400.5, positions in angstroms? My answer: 12.5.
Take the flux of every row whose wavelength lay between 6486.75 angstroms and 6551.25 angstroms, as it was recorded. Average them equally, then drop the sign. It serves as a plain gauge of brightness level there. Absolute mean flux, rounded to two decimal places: 16.88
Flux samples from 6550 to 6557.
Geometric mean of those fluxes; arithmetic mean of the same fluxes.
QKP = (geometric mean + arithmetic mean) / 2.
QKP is 17.1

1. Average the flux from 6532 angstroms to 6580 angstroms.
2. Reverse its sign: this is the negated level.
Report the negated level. -17.2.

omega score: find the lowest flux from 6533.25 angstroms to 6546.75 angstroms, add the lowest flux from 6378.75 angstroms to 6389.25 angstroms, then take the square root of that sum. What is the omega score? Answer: 5.30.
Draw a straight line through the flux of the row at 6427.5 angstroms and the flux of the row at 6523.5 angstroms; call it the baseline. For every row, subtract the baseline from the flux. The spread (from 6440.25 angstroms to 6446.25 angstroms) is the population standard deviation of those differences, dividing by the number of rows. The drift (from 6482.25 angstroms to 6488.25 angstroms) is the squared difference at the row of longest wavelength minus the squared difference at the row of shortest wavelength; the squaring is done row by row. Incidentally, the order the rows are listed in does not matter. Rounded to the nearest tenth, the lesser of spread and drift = -6.2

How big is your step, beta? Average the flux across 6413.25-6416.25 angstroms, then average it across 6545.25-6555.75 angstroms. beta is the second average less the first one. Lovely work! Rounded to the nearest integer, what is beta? 4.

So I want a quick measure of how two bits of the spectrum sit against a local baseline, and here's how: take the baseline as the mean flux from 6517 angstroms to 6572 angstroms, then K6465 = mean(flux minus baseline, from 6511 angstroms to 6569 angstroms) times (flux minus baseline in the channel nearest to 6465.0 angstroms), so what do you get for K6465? 0.0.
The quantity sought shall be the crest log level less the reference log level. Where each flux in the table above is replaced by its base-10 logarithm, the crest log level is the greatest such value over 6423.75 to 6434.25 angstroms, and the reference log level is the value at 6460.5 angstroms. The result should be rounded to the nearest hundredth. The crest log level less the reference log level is 0.03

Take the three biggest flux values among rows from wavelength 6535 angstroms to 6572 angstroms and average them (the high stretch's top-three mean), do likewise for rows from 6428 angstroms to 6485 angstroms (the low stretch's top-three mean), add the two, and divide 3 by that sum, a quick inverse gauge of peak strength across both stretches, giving 0.074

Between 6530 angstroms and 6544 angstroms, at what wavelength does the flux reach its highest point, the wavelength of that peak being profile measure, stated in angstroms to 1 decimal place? 6535.5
